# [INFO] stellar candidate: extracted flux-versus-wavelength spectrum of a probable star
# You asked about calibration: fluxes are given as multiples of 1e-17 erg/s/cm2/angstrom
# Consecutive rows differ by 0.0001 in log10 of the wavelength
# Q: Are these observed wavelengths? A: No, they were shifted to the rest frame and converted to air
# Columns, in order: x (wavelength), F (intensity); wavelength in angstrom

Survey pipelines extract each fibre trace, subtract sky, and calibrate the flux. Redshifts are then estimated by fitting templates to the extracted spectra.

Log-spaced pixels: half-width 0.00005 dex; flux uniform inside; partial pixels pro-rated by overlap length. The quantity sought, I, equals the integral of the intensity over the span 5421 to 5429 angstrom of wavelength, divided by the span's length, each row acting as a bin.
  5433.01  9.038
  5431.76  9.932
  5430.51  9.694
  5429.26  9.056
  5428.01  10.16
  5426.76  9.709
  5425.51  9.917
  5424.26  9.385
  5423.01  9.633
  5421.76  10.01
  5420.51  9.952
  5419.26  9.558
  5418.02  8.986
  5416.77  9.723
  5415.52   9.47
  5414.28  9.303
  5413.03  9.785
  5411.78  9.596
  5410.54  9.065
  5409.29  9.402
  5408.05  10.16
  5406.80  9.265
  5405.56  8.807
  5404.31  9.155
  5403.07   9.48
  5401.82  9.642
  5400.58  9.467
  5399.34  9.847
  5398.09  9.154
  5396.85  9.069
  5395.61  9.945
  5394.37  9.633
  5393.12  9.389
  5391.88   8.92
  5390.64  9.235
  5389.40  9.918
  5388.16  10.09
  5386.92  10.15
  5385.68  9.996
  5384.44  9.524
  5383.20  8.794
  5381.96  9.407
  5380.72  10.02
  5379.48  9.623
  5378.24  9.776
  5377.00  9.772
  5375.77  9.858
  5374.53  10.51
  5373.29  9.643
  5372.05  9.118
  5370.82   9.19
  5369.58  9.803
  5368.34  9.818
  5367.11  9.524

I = 9.76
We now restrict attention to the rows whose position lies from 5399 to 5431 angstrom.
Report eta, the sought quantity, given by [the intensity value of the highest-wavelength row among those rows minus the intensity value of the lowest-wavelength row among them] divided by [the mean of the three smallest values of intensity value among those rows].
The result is -0.02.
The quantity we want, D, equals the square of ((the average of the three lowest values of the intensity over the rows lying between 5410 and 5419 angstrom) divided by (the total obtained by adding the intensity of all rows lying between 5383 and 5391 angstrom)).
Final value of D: 0.0181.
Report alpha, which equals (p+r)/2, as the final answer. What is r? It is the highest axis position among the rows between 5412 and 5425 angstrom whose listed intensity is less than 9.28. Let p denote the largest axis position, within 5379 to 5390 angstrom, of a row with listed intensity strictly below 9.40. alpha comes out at 5400.6 angstrom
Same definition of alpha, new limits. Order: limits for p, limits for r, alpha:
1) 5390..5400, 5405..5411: 5404.3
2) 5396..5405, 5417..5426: 5411.2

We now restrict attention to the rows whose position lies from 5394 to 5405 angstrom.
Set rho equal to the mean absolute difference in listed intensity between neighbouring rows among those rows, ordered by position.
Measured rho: 0.38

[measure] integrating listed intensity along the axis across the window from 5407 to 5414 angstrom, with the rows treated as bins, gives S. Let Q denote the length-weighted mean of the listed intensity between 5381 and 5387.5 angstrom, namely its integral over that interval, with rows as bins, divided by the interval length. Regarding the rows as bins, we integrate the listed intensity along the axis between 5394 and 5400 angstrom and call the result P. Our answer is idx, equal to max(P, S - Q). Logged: 57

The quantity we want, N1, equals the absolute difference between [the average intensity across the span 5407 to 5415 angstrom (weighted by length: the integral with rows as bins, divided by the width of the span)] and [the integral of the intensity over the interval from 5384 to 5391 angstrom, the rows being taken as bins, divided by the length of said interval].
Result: 0.31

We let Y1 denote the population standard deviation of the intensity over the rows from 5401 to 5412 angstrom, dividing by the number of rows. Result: 0.37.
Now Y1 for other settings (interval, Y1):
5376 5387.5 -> 0.39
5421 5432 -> 0.32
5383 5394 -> 0.48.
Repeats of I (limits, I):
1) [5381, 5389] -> 9.68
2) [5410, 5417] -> 9.49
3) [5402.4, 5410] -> 9.37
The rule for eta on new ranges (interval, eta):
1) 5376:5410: -0.04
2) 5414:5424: 0.04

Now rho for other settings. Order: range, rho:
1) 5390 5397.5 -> 0.44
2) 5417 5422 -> 0.34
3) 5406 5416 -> 0.48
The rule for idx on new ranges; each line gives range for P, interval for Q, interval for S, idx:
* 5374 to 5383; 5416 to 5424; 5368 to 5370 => 88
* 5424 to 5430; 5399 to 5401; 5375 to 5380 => 58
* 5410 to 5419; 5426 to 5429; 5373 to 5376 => 85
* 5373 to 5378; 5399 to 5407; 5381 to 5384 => 50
